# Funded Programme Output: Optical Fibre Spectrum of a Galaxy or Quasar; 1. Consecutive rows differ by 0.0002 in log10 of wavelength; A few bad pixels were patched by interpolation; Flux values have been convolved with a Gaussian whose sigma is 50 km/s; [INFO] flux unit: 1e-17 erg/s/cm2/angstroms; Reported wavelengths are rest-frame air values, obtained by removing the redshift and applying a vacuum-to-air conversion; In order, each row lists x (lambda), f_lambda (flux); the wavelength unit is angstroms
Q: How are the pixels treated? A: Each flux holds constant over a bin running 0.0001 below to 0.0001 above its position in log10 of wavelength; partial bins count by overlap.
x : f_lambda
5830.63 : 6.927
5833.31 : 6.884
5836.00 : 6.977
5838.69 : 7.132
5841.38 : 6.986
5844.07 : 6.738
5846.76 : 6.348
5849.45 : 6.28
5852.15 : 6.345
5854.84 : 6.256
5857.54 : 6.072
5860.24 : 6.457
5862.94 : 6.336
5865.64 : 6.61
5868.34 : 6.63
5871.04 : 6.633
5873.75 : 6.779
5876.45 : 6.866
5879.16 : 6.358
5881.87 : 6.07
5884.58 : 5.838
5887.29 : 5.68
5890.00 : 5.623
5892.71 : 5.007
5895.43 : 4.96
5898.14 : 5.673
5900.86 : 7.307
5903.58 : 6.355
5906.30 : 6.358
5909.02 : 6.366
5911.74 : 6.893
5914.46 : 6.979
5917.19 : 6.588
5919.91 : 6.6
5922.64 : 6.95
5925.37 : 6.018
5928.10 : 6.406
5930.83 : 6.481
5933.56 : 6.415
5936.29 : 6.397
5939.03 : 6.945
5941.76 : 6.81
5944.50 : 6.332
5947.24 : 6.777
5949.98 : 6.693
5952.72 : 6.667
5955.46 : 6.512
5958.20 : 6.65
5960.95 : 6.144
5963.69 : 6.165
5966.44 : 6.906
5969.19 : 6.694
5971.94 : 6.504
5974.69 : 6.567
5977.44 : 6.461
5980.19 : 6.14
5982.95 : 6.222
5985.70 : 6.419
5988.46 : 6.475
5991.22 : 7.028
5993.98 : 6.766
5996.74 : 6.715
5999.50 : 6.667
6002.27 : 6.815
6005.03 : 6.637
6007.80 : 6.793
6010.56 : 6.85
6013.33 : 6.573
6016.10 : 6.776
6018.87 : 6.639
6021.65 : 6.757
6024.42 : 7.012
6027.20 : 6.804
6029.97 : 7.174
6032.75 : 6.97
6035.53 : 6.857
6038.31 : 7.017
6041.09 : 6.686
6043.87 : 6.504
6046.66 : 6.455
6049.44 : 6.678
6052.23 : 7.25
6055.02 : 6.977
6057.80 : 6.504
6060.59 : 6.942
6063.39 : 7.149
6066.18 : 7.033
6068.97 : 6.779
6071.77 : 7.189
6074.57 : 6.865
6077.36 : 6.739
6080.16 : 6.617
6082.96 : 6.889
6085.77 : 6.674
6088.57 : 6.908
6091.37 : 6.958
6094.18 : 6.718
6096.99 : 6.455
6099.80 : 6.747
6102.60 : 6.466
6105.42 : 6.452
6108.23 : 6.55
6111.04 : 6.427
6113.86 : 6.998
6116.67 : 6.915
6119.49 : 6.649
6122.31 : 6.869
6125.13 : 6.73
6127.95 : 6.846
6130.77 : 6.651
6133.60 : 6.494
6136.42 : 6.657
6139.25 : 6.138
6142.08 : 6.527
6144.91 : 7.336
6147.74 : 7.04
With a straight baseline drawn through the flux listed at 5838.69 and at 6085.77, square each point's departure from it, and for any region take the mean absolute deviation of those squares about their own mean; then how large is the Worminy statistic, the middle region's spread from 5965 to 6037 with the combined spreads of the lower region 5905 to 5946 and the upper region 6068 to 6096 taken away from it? -0.14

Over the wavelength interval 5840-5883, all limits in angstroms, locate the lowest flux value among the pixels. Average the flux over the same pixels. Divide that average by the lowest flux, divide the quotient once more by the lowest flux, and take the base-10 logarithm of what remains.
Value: -0.75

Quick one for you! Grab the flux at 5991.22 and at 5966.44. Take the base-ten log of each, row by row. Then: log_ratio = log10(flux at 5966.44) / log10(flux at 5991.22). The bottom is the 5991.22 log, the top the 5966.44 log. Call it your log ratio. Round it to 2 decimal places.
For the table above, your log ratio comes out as 0.99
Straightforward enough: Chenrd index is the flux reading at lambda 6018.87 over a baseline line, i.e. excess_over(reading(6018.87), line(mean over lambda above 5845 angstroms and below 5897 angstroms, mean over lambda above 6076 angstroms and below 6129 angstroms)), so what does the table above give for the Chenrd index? 0.1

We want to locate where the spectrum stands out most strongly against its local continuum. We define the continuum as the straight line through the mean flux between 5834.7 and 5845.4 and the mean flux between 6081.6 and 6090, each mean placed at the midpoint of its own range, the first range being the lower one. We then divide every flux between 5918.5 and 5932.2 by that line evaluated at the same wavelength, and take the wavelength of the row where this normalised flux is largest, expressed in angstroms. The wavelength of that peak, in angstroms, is 5922.64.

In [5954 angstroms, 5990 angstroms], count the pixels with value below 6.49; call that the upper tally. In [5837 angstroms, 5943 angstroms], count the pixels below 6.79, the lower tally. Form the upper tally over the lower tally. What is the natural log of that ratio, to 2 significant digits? -1.5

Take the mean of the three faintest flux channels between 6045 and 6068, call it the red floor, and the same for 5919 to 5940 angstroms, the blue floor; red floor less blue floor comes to 0.27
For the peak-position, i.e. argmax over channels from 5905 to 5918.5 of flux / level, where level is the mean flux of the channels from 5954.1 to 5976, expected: 5914.46 angstroms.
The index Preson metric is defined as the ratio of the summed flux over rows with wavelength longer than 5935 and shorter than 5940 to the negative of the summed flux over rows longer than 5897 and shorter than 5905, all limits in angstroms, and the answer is -0.7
